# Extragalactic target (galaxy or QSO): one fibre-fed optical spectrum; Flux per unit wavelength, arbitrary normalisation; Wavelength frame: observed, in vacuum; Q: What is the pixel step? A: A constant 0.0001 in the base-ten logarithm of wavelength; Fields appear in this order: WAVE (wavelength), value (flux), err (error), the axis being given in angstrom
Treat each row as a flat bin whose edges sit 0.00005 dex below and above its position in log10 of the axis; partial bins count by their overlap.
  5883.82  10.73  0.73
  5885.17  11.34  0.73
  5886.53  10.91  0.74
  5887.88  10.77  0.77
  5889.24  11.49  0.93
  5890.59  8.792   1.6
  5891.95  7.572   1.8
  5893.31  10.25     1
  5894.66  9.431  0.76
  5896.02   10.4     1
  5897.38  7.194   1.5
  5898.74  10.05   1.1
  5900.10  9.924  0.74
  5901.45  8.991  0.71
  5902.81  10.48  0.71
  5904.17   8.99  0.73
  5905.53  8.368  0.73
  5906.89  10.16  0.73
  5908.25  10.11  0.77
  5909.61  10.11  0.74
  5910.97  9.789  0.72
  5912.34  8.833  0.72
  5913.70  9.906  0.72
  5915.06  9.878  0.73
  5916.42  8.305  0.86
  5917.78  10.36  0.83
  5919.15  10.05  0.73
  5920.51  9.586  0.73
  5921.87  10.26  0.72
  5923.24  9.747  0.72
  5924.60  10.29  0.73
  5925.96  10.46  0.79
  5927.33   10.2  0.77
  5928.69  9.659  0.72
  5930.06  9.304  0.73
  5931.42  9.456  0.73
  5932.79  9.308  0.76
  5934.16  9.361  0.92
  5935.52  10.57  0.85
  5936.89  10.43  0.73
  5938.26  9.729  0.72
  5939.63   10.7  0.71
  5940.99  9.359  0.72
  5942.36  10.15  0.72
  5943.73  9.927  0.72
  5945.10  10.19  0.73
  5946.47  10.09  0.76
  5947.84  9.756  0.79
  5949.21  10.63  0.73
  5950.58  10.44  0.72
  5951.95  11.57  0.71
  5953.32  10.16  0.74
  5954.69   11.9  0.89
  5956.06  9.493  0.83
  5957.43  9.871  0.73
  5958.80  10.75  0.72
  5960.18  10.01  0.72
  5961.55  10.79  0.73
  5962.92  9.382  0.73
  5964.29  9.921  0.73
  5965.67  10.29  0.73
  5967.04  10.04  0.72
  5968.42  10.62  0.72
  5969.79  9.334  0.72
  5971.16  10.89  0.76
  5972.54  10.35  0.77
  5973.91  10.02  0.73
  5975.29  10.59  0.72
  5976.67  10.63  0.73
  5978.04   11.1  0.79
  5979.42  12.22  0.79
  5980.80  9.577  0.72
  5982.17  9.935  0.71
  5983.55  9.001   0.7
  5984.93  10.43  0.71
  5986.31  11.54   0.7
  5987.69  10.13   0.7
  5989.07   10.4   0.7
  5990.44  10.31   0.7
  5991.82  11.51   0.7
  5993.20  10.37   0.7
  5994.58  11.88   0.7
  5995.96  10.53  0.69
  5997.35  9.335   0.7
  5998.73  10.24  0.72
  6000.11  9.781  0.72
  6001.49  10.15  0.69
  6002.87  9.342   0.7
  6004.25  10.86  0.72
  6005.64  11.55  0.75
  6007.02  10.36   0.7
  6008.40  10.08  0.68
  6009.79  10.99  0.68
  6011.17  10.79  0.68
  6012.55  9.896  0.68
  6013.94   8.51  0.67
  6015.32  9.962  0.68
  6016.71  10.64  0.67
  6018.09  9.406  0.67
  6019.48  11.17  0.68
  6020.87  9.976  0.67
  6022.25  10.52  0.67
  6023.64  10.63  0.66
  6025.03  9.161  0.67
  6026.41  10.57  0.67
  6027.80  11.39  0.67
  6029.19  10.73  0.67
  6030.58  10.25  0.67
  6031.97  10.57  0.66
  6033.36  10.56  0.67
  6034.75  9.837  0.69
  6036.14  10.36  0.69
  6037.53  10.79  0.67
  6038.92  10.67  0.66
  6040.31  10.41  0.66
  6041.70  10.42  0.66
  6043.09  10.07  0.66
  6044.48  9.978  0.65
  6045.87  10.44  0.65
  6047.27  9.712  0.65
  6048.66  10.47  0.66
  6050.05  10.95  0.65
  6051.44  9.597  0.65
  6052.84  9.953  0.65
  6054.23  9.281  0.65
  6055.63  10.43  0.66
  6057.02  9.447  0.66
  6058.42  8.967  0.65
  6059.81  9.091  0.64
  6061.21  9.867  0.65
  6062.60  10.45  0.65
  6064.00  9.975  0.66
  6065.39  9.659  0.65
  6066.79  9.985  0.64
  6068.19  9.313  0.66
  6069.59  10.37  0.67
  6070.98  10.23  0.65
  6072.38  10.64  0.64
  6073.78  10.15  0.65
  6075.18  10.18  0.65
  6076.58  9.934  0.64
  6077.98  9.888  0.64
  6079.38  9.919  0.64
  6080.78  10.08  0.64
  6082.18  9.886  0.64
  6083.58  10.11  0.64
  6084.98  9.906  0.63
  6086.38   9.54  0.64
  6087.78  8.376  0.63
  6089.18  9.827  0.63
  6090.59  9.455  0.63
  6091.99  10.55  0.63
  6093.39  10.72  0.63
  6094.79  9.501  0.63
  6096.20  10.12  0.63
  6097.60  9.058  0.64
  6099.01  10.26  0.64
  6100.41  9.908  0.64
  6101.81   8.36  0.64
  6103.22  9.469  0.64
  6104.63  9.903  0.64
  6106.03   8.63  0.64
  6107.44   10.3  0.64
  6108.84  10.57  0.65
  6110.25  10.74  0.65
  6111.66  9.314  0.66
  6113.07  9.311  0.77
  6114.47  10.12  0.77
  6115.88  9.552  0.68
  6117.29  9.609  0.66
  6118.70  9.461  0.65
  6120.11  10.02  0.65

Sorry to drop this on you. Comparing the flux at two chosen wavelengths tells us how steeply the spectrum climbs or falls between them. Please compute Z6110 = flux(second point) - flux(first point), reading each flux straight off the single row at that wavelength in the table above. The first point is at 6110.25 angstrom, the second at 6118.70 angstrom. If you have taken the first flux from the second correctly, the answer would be -1.3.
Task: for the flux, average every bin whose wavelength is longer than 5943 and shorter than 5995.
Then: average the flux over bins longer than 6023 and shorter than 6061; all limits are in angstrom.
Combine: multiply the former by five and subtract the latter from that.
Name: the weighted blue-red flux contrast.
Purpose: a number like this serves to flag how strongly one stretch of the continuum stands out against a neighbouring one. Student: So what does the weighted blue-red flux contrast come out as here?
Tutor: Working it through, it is 41.9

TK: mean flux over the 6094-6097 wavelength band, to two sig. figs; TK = 9.8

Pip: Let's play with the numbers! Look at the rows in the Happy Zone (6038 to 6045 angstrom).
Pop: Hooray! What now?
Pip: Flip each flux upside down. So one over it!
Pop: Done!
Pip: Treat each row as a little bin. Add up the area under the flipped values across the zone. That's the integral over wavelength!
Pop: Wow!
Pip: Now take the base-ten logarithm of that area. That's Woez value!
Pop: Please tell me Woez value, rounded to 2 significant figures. -0.17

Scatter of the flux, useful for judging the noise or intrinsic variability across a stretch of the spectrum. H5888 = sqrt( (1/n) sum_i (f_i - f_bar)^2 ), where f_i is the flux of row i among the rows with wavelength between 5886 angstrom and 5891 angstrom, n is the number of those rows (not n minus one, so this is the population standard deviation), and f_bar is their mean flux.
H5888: 1.02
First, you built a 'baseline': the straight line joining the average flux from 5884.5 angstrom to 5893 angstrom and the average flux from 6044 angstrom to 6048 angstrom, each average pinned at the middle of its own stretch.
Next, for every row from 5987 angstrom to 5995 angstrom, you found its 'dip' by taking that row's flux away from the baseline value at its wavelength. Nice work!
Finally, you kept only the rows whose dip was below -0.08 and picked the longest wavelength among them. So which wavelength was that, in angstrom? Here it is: 5994.58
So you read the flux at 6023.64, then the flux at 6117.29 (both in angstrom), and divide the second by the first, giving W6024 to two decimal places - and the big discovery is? 0.90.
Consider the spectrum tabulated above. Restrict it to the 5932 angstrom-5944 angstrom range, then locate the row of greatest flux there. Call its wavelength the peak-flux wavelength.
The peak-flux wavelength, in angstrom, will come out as 5939.63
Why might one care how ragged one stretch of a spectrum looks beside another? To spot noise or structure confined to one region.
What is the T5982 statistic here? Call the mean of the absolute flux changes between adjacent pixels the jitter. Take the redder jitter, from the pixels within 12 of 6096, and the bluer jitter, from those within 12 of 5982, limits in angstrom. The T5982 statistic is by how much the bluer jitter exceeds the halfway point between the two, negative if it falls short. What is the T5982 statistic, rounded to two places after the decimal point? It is -0.05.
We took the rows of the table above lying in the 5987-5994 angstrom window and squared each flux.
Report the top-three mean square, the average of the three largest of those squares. 116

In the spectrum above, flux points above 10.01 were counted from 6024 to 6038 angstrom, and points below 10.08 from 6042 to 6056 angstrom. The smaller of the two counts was 6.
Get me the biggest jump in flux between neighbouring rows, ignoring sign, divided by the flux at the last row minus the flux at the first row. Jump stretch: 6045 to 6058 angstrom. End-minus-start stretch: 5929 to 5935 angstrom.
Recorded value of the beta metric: 24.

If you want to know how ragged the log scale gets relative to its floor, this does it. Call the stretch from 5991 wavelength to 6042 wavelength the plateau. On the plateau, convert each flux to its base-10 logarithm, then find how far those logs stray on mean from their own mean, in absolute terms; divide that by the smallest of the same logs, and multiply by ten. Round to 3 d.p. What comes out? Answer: 0.234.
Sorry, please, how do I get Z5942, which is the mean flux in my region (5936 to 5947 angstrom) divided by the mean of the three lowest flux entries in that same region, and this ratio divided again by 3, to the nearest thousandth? 0.347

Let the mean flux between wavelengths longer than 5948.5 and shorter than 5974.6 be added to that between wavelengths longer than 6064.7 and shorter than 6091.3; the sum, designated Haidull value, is 20.2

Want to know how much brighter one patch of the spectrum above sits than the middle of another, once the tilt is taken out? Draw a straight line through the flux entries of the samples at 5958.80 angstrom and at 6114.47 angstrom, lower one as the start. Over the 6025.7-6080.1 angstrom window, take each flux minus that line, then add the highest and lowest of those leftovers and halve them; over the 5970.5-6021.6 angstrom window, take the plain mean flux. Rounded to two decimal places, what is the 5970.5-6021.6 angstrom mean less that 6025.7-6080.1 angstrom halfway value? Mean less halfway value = 10.62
